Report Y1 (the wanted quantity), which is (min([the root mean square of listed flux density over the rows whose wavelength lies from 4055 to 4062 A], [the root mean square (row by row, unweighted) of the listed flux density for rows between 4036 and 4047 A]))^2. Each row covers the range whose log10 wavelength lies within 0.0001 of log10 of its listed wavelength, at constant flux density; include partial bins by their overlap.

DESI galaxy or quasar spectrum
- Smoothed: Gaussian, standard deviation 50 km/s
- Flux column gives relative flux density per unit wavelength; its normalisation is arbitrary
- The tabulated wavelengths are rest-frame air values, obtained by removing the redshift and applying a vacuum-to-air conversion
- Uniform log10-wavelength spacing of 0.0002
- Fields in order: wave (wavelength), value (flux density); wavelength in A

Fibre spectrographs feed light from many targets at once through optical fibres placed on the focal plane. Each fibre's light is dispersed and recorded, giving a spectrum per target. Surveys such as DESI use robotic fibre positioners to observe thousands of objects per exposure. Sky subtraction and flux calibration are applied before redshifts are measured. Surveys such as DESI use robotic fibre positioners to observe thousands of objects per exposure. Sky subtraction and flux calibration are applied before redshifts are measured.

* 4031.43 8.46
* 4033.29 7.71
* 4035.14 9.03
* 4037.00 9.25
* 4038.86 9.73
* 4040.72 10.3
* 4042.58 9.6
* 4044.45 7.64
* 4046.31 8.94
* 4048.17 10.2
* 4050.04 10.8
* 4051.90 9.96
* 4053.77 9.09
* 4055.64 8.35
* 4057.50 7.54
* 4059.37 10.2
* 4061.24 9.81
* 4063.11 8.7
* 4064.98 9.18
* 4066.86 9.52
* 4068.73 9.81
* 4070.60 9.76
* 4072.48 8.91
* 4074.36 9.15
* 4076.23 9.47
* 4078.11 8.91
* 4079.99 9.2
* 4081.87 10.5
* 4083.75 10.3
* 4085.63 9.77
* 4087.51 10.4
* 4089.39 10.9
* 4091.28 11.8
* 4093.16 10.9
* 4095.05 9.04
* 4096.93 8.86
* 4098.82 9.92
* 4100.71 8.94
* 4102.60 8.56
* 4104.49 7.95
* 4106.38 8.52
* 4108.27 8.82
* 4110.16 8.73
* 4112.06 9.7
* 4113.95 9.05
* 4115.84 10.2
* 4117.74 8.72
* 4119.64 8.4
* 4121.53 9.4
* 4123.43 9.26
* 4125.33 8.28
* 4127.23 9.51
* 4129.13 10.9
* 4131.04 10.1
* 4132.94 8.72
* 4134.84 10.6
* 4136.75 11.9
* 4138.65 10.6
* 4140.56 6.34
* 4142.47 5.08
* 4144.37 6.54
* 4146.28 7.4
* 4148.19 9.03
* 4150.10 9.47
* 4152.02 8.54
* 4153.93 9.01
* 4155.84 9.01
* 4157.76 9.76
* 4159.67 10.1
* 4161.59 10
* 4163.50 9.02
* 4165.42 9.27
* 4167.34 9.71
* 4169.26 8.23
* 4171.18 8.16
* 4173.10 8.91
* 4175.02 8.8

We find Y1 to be 81.7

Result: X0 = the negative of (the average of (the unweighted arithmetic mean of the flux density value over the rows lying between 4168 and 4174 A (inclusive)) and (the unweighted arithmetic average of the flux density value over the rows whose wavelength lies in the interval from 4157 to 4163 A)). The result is -9.2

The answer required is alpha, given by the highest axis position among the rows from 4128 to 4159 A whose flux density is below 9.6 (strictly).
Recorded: 4155.84 A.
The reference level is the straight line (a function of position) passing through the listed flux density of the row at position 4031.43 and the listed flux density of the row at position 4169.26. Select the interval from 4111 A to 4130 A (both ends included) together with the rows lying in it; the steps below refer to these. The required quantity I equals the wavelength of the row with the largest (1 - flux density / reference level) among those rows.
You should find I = 4125.33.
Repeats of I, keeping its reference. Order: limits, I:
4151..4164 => 4152.02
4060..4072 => 4063.11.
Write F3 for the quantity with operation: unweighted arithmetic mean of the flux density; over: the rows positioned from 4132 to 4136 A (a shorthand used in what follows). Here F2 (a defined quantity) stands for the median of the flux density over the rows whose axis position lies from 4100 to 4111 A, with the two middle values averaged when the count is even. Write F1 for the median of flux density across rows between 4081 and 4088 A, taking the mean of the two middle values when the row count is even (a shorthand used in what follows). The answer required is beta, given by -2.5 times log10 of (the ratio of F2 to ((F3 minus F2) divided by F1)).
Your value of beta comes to -4.9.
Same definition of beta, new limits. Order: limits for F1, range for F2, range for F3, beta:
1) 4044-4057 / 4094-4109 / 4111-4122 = -5.7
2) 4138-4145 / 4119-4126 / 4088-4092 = -3.4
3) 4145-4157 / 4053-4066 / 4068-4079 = -6.3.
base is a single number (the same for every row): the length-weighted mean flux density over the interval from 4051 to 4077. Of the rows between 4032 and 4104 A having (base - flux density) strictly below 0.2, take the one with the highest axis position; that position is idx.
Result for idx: 4098.82 A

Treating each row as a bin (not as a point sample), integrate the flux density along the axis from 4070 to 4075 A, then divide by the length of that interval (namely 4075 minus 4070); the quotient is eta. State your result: 9.2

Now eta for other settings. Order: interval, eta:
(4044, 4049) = 9.0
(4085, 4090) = 10.4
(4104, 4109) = 8.5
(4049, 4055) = 9.9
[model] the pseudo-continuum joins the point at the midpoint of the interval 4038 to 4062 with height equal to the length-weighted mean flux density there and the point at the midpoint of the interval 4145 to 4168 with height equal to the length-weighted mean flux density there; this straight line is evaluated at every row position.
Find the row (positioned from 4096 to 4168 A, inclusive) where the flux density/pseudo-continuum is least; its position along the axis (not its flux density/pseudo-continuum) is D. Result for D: 4142.47 A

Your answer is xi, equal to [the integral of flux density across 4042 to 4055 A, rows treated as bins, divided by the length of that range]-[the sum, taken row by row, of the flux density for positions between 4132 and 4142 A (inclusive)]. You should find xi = -39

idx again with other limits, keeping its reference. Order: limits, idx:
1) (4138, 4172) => 4167.34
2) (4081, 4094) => 4093.16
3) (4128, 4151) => 4150.10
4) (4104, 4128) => 4127.23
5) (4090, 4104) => 4098.82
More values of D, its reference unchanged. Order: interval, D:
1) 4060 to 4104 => 4102.60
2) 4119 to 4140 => 4125.33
